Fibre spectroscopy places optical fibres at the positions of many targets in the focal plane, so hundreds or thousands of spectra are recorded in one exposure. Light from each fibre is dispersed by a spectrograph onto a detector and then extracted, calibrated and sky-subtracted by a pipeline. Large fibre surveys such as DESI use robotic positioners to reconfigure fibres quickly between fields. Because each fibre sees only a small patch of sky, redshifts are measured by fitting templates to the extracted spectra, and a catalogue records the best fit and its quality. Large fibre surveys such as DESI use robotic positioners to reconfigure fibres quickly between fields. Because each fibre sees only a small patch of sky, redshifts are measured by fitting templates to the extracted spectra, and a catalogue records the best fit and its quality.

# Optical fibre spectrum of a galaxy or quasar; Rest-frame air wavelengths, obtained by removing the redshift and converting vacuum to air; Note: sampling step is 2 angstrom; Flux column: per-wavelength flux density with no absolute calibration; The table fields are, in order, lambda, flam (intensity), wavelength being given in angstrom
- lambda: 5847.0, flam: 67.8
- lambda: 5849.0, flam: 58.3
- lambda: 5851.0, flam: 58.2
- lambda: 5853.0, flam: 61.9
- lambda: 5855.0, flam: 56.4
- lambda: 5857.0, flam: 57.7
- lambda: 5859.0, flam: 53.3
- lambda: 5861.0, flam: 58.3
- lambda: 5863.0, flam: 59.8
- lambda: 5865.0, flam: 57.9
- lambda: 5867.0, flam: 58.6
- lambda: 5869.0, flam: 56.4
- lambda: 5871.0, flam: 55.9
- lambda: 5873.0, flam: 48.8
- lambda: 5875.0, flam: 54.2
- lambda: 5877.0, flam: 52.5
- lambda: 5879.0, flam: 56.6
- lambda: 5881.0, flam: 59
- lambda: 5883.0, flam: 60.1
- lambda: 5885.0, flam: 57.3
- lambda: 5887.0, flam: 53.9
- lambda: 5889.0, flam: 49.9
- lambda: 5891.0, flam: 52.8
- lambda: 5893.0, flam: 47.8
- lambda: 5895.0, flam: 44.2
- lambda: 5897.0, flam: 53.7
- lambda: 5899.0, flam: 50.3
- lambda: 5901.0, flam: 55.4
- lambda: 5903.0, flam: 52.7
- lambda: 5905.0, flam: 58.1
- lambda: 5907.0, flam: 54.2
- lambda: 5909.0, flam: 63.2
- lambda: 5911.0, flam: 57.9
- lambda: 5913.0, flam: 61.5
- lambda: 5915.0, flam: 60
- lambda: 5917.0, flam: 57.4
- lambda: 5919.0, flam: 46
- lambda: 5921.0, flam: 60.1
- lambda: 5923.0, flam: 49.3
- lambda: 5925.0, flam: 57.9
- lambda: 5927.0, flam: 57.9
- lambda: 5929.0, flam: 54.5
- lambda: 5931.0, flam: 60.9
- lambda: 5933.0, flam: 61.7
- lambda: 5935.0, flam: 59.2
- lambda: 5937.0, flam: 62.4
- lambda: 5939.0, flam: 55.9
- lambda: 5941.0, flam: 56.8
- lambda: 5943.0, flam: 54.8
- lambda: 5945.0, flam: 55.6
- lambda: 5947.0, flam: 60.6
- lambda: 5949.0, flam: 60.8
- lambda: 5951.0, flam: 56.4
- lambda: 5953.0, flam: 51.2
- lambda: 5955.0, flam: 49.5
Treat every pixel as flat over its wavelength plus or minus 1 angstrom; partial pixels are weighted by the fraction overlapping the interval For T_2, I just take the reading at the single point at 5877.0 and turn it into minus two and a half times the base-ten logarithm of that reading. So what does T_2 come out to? -4.30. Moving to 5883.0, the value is -4.45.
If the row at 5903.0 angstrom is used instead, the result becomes -4.30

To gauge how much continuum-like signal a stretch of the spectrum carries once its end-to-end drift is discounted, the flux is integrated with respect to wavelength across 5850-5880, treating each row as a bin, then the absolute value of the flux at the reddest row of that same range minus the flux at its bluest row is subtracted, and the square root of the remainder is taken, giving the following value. 41.1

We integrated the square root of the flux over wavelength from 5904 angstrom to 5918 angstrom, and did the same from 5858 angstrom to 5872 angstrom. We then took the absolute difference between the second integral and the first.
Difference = 1.6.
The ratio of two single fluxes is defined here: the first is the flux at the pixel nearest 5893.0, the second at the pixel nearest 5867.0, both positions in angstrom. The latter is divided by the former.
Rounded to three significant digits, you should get 1.23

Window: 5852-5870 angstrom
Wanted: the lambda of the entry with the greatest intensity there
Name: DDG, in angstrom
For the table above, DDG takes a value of 5853.0 angstrom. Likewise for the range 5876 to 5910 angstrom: 5909.0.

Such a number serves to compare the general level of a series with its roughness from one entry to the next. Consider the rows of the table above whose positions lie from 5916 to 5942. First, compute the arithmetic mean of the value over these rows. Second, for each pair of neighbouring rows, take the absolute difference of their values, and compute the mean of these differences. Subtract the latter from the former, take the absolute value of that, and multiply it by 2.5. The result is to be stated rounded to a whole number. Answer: 128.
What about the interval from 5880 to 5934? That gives 126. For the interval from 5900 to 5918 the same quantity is 134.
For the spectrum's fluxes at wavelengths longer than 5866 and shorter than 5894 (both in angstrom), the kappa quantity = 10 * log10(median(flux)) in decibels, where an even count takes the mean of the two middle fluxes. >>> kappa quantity 17.41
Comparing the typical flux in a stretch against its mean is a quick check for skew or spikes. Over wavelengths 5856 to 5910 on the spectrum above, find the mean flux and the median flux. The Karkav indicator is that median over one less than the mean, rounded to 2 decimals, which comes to 1.03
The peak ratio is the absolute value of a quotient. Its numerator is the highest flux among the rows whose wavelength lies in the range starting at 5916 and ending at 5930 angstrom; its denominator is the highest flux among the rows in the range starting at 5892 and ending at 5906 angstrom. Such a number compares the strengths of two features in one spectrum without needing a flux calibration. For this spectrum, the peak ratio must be 1.03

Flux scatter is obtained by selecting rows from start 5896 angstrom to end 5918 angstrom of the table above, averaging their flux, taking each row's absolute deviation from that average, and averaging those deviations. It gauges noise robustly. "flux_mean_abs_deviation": 3.2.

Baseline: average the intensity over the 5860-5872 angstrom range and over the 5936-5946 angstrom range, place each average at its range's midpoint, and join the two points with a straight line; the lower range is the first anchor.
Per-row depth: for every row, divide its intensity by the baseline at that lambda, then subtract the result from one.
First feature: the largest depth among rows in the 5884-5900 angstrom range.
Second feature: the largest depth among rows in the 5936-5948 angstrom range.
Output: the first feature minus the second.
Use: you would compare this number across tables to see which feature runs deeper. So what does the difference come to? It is 0.19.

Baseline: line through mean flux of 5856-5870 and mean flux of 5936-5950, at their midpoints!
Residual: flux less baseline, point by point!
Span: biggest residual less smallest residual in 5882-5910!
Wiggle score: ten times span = 189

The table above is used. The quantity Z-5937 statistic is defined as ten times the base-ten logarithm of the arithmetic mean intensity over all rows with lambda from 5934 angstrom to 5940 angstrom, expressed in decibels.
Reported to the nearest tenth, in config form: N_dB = 17.7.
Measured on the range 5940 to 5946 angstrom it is 17.5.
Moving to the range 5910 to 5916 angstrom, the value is 17.8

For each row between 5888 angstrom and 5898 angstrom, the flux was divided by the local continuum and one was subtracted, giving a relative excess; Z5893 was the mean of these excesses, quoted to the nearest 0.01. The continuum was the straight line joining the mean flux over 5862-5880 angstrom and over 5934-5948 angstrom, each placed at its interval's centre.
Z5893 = -0.12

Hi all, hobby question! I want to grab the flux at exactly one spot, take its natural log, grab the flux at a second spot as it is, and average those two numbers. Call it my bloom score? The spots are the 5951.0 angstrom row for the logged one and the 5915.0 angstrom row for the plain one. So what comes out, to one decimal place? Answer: 32.0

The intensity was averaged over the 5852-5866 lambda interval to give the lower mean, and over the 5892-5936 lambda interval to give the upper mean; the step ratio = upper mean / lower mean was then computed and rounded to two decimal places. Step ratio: 0.96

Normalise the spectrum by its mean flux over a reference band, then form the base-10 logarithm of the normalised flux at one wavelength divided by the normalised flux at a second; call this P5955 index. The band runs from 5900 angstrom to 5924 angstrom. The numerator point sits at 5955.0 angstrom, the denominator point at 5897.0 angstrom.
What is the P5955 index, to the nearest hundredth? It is -0.04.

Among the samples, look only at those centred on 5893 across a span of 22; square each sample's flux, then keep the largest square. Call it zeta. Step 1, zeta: 3612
